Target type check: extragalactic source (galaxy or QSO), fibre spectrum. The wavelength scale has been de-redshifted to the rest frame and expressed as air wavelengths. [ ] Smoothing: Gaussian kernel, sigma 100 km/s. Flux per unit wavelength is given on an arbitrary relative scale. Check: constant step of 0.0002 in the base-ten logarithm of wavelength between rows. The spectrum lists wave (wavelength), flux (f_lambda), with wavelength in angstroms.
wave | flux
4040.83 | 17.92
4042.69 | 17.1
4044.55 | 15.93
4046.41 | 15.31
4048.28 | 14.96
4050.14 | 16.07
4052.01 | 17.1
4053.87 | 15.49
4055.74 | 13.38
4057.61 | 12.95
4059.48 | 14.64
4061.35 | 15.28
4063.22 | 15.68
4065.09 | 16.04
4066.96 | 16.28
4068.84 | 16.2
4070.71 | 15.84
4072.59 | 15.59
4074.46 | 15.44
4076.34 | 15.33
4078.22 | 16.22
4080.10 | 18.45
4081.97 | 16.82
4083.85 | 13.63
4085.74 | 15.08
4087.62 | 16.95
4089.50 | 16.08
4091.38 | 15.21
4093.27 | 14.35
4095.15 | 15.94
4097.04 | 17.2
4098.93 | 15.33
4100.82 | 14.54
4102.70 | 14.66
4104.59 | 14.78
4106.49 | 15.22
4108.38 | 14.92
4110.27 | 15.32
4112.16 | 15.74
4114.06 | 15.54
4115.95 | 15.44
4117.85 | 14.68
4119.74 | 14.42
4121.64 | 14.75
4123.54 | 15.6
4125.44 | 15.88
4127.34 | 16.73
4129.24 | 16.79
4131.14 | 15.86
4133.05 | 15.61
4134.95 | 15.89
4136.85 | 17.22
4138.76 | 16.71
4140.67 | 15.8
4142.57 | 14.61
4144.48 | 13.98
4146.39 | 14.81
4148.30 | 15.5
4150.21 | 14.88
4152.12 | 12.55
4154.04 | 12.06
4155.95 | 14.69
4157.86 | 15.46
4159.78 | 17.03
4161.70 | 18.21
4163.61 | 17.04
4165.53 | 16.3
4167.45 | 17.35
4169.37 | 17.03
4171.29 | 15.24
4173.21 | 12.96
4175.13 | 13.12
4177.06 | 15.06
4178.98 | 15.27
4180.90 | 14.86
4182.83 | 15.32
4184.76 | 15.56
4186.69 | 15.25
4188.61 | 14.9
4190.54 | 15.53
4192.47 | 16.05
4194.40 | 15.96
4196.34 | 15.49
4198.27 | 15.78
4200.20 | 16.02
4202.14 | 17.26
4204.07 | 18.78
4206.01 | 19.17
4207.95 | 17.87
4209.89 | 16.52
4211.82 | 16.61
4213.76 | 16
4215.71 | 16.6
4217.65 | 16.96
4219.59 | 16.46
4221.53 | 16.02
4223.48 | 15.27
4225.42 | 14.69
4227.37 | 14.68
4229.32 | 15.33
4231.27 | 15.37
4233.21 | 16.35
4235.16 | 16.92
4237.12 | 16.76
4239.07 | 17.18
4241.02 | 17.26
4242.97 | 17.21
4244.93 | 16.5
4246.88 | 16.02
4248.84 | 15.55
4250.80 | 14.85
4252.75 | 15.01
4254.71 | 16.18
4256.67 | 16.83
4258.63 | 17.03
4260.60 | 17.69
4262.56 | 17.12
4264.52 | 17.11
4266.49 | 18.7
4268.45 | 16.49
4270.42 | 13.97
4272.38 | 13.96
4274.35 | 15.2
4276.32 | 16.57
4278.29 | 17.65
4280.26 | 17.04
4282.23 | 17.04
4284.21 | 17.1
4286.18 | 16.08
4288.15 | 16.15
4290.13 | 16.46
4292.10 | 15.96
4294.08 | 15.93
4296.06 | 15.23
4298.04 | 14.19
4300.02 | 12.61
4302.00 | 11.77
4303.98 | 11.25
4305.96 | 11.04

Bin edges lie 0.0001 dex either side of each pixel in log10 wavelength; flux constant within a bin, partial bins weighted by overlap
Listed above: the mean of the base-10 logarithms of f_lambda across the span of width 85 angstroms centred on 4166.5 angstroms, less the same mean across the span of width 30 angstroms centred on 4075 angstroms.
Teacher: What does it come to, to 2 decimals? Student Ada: -0.01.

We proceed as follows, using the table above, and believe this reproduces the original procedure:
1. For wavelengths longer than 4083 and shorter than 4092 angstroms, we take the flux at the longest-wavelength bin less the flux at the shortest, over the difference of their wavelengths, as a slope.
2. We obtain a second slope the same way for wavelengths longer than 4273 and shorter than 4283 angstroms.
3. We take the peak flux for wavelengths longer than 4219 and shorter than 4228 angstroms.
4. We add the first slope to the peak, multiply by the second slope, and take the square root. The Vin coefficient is 2.0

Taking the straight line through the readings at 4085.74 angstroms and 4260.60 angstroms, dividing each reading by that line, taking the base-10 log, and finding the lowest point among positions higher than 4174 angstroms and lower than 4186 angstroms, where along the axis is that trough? 4175.13 angstroms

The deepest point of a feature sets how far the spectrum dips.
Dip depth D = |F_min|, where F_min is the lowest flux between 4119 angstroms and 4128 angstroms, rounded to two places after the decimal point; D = 14.42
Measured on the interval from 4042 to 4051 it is 14.96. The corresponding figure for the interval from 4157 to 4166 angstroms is 15.46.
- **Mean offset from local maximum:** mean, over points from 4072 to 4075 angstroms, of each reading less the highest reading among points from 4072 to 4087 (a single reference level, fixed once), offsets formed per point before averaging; -2.9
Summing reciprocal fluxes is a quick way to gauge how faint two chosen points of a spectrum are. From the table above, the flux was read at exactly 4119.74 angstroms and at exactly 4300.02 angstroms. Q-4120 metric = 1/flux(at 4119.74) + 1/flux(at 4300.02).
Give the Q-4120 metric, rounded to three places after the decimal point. 0.149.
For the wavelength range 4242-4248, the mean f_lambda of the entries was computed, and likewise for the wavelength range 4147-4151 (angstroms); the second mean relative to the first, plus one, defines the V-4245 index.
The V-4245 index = 1.92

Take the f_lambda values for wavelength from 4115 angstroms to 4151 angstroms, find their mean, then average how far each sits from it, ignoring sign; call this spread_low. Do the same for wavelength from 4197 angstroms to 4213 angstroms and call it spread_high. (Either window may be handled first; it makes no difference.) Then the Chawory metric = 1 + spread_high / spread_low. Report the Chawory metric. 2.44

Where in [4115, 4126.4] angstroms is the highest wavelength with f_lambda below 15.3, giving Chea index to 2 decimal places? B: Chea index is 4121.64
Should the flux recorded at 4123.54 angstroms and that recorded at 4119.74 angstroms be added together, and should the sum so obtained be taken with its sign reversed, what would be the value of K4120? -30.0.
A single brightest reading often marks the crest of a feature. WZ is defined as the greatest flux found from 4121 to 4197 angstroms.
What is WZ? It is 18.21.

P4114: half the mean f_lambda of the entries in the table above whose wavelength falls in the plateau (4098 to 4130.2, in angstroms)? 7.66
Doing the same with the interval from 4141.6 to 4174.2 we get 7.64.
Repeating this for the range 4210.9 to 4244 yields 8.11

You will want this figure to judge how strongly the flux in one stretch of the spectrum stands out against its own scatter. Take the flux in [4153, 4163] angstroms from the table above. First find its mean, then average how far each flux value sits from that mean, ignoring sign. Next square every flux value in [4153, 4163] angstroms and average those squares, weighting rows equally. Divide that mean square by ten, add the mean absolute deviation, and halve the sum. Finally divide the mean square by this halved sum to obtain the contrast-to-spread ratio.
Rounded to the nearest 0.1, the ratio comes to 18.7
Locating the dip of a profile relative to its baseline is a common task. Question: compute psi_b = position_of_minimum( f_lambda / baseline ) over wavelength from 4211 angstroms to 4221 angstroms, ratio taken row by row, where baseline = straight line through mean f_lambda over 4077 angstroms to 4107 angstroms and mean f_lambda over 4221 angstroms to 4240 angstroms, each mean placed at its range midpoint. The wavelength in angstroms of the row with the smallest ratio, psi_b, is 4213.76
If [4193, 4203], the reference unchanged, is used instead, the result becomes 4196.34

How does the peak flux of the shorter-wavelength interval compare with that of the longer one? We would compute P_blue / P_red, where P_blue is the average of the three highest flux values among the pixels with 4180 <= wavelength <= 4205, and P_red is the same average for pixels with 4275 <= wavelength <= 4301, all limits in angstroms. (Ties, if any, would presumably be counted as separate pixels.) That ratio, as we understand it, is 1.01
